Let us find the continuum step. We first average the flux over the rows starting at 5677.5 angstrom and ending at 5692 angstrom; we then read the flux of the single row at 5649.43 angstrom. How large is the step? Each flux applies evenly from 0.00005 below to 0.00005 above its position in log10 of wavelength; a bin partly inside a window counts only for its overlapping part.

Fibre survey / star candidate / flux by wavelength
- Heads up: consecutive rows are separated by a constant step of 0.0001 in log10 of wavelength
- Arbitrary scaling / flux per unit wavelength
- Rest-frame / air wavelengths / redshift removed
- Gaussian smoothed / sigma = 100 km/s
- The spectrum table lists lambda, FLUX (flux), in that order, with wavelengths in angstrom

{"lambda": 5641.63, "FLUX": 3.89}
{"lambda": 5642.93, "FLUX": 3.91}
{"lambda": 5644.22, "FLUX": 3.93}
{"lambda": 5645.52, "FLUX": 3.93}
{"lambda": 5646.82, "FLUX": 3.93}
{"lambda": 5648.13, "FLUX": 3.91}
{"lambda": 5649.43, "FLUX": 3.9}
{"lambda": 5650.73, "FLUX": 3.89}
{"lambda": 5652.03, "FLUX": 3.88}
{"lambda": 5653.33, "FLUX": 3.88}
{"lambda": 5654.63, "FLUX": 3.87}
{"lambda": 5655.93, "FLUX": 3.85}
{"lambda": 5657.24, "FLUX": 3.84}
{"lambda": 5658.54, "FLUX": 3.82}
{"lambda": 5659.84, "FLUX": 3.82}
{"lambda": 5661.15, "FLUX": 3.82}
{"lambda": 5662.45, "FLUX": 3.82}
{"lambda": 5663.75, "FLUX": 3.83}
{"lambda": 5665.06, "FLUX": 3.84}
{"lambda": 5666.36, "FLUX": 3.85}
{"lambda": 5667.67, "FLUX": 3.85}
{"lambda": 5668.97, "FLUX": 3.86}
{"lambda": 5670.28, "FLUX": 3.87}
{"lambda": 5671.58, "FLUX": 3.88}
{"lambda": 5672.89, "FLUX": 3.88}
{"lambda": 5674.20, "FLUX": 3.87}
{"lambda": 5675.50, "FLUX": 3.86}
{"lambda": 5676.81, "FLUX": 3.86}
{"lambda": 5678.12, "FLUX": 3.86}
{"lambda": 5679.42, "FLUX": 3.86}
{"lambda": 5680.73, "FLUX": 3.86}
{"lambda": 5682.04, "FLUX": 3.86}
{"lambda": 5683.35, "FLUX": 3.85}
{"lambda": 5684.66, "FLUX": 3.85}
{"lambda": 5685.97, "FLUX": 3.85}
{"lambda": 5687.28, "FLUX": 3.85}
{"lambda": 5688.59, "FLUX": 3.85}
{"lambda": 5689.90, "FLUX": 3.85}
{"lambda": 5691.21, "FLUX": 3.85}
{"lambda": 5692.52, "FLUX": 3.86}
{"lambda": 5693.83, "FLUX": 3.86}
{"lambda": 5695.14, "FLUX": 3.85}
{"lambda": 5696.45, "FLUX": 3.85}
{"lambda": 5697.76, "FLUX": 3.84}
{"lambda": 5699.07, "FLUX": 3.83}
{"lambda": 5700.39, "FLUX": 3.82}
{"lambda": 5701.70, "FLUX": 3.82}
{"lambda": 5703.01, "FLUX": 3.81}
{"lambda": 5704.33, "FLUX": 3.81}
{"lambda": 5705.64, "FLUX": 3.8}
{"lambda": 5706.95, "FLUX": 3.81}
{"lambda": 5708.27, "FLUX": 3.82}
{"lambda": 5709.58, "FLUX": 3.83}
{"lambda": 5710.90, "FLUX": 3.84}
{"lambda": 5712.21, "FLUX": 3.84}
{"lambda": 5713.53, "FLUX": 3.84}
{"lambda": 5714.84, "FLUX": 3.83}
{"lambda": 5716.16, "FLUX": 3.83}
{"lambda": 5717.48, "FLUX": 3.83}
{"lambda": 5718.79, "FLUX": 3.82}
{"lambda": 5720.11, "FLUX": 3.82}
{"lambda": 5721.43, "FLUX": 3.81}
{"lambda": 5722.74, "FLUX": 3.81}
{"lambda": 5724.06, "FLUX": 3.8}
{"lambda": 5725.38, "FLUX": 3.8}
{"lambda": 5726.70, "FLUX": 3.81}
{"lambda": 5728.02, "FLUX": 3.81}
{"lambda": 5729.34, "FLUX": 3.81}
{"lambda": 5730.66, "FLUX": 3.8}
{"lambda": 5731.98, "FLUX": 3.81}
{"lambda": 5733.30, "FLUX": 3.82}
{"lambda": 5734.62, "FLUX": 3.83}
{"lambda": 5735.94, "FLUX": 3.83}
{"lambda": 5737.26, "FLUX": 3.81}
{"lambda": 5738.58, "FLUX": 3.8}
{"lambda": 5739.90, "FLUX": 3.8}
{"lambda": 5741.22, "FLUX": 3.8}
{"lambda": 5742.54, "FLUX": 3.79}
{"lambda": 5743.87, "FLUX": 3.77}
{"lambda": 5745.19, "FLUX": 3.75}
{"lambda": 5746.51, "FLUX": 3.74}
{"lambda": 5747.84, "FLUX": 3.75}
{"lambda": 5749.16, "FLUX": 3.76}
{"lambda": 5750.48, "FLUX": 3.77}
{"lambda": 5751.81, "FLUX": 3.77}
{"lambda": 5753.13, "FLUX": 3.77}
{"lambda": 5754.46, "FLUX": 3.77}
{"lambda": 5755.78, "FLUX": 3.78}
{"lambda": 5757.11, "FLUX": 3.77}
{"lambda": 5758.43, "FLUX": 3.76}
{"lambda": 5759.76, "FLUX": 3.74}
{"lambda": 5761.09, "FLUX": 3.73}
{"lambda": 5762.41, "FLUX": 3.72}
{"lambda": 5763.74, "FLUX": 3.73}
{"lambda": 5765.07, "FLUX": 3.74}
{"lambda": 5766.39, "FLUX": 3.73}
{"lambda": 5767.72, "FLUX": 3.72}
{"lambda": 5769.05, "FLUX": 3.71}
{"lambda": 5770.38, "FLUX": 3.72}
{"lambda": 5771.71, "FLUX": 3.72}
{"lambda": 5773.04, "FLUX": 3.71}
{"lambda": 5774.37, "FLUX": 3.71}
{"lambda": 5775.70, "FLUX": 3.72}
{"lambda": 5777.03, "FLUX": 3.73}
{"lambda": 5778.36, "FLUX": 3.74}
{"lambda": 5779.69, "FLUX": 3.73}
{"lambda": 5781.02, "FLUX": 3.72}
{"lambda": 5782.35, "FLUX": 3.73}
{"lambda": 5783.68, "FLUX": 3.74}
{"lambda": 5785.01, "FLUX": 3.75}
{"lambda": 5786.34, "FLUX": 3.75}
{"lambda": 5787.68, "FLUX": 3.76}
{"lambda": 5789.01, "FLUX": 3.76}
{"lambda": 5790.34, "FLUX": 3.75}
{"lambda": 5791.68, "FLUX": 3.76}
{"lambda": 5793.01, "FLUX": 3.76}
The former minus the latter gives -0.046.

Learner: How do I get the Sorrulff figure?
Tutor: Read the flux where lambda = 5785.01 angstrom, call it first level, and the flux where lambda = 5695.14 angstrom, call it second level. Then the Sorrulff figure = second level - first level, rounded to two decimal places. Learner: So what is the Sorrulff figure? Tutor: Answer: 0.10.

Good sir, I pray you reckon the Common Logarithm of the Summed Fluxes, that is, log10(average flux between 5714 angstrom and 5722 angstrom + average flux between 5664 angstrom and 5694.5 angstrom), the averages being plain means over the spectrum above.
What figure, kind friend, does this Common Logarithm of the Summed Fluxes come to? 0.885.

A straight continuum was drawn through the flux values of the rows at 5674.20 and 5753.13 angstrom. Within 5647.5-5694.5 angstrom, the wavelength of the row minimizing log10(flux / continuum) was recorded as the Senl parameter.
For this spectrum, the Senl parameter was 5658.54 angstrom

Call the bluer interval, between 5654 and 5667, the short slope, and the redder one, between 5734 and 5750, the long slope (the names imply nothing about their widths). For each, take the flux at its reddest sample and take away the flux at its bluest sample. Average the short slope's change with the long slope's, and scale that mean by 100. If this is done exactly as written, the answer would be -4.5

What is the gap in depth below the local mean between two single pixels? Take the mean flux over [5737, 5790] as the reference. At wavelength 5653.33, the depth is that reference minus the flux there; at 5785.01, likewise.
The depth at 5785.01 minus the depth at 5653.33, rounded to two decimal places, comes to 0.13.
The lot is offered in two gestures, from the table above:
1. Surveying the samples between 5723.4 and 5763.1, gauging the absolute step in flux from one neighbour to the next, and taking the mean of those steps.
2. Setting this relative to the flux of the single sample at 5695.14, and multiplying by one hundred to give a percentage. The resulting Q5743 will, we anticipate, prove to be 0.21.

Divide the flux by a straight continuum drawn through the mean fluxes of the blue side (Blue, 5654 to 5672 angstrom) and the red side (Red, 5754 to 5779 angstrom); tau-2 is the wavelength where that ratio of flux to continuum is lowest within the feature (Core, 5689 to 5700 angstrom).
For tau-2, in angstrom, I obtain 5699.07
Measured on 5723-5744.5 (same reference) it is 5743.87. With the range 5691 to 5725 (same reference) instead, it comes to 5705.64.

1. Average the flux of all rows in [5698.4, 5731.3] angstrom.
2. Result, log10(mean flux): 0.582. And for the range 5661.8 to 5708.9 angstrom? 0.585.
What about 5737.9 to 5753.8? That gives 0.577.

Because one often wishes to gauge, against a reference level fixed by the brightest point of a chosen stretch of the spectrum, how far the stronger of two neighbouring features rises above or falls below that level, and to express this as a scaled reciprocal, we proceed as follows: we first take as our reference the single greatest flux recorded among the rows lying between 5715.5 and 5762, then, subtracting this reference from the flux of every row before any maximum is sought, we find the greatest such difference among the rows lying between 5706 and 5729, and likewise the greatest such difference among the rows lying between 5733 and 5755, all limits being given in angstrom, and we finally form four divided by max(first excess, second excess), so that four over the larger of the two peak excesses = 400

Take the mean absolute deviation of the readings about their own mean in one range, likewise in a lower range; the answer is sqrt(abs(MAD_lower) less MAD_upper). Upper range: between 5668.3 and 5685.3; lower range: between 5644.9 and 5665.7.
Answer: 0.16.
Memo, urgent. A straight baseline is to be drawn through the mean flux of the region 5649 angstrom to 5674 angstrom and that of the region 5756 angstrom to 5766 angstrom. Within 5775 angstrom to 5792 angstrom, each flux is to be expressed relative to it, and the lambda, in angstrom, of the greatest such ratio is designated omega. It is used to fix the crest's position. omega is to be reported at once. 5791.68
